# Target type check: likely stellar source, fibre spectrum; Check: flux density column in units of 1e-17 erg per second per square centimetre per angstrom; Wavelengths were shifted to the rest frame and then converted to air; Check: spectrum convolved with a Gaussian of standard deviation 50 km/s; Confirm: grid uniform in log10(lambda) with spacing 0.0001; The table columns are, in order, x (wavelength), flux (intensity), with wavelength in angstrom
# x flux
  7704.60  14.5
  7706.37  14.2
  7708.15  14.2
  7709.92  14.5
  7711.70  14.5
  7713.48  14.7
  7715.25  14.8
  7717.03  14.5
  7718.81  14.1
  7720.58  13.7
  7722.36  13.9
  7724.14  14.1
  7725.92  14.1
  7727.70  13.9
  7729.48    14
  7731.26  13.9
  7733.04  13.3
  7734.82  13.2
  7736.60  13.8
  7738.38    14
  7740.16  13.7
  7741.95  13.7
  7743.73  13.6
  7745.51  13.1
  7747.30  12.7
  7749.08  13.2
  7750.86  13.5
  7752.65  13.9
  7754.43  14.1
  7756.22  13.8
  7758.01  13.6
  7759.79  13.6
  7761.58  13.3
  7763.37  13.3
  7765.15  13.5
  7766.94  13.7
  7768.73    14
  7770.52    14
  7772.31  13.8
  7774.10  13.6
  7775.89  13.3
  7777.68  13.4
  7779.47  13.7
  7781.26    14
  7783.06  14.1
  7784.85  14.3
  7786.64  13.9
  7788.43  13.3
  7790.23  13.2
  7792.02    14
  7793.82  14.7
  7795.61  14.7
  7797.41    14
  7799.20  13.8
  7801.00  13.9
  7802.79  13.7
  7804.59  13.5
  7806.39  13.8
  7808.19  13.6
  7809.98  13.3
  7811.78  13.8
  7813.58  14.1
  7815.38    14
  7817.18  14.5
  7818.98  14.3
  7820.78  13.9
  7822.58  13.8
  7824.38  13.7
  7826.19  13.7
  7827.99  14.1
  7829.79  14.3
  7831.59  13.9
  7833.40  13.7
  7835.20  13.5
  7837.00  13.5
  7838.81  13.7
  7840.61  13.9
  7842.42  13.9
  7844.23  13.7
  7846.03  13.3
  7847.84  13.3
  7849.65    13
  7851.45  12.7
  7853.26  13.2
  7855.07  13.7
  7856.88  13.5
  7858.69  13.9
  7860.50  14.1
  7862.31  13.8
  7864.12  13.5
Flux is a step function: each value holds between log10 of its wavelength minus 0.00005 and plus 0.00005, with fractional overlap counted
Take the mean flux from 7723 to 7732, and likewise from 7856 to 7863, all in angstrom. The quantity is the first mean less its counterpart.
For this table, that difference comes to 0.2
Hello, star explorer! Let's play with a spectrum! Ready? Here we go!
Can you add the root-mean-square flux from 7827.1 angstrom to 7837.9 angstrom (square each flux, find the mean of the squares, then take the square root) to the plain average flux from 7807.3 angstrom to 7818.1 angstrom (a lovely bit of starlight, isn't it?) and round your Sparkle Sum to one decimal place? 27.7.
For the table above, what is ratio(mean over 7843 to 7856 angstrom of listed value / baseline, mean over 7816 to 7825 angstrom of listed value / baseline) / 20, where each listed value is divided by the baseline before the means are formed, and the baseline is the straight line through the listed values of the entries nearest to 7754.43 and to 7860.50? 0.0473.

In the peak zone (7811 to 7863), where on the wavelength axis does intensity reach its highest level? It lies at 7817.18 angstrom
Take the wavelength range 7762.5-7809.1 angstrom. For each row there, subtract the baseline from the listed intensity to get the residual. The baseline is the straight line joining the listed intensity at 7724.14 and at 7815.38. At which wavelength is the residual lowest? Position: 7790.23 angstrom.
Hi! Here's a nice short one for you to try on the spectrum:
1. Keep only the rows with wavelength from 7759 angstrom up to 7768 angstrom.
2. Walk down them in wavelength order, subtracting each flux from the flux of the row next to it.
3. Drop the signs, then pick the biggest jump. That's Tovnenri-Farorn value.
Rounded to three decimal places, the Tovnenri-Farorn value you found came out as 0.300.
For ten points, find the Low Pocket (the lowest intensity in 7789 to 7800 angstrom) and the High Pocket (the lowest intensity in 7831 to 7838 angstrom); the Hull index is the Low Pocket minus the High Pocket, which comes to -0.30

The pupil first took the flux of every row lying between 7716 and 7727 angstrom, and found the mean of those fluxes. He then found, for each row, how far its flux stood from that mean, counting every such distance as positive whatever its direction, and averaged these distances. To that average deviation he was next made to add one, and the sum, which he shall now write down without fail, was 1.18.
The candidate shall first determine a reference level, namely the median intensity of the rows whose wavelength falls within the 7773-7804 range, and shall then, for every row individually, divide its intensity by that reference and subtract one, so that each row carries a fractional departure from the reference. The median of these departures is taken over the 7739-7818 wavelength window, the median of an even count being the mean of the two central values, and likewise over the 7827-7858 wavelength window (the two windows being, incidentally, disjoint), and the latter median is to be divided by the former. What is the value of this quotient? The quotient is 1.0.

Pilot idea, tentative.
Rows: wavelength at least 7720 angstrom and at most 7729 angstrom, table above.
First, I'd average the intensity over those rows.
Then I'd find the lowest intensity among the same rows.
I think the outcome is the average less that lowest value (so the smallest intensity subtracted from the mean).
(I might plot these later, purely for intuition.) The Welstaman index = 0.24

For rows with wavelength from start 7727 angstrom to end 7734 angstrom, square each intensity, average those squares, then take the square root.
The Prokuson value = 13.8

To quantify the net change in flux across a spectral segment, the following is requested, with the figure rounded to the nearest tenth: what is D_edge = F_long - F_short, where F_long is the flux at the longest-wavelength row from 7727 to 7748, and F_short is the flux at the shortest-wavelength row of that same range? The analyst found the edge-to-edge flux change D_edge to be -1.2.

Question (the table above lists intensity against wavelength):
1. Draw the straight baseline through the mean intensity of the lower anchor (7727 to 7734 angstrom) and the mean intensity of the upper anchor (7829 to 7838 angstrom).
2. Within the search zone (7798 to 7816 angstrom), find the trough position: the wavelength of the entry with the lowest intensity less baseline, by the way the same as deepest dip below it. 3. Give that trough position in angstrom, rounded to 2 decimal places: 7809.98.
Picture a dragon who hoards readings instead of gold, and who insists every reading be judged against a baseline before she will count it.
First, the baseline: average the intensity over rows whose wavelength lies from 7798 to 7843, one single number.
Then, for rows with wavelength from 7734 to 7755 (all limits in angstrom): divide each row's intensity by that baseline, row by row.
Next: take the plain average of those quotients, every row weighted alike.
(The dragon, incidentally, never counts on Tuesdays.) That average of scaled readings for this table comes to 0.98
